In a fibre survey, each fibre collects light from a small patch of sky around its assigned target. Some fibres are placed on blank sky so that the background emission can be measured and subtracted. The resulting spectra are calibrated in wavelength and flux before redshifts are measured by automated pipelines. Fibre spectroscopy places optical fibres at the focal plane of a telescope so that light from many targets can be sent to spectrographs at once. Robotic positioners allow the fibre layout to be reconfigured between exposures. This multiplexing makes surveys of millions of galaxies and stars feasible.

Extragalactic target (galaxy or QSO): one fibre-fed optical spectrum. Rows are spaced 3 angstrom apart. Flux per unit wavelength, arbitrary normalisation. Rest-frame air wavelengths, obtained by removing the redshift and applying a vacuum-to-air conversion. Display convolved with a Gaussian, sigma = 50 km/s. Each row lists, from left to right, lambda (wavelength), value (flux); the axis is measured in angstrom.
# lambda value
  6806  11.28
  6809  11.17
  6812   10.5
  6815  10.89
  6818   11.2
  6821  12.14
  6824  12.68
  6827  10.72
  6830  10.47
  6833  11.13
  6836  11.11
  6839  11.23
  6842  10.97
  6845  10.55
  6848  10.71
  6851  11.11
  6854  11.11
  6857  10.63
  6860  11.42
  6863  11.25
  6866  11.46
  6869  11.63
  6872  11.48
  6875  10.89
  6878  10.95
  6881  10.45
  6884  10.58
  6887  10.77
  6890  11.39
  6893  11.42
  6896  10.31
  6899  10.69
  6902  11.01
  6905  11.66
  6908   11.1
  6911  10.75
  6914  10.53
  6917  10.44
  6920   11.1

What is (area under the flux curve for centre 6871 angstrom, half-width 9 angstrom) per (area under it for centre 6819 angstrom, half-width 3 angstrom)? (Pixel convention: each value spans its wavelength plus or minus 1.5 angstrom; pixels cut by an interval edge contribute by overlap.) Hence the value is 2.9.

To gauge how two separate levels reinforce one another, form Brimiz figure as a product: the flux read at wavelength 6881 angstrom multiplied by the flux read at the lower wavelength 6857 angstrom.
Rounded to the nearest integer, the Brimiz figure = 111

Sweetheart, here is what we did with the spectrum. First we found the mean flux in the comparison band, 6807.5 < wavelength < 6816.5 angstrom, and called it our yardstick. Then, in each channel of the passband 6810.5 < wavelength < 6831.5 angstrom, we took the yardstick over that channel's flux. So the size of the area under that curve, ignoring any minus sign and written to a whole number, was 20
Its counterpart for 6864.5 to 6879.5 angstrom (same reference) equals 14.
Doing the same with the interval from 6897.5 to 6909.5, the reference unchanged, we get 12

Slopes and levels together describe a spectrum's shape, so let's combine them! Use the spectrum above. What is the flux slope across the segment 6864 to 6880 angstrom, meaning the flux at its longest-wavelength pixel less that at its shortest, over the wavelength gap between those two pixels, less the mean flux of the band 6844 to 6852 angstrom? -10.8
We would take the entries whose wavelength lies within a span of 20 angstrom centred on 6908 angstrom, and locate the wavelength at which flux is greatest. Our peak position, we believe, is 6905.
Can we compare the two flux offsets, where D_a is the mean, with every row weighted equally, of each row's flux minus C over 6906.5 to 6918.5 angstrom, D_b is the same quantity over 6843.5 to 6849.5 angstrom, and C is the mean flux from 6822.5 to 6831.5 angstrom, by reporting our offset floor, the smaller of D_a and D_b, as -0.66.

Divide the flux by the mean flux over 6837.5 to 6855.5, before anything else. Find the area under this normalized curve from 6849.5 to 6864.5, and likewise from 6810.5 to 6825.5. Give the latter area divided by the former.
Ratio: 1.03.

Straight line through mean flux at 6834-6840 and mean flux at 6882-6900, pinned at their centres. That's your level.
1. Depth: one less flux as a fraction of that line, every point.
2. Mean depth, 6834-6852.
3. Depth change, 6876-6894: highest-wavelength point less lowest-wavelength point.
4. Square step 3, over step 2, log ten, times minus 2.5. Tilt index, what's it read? 2.0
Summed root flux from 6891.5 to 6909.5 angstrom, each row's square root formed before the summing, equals 20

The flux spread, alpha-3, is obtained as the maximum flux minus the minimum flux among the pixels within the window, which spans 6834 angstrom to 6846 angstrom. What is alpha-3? 0.68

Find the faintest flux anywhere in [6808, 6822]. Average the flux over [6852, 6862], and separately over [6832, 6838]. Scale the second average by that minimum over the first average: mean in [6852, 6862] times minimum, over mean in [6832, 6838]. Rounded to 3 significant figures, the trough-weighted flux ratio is 10.4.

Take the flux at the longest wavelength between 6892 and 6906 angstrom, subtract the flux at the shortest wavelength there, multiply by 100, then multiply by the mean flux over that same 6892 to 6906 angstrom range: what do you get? 264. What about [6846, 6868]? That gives 832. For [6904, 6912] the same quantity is -1016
